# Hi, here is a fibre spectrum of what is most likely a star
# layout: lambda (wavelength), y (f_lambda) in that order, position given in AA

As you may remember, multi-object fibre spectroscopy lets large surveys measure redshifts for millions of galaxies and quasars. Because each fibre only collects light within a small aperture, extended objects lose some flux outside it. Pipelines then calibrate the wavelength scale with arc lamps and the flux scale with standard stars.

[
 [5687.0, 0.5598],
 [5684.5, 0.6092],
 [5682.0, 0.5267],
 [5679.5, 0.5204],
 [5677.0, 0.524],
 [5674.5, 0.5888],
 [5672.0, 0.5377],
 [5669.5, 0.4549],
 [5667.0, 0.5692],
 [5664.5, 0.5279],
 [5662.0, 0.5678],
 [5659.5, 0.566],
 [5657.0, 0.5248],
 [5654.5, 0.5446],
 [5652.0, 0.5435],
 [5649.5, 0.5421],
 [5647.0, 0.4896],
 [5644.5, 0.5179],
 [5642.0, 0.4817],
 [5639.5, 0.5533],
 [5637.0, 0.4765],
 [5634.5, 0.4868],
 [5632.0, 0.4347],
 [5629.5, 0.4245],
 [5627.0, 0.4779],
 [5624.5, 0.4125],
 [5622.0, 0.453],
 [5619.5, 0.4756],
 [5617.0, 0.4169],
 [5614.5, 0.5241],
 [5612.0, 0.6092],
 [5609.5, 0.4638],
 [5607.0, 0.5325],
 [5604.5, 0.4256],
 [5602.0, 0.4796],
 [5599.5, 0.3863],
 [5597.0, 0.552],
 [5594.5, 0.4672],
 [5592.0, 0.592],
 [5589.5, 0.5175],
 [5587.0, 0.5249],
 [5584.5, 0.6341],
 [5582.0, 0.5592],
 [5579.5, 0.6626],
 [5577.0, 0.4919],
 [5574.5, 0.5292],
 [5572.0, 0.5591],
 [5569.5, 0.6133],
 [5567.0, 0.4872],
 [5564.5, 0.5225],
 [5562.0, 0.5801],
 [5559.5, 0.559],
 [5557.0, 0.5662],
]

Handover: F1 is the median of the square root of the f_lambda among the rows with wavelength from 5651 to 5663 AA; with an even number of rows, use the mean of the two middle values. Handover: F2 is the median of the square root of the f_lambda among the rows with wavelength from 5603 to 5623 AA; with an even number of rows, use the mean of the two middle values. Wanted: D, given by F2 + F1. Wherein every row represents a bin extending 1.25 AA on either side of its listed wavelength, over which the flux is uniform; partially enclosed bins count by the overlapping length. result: 1.42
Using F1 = 0.74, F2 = 0.69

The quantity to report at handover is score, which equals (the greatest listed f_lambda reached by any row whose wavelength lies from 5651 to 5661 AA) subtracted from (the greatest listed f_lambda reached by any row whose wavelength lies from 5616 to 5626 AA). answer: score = -0.09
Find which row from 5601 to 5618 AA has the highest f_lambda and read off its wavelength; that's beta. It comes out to 5612.0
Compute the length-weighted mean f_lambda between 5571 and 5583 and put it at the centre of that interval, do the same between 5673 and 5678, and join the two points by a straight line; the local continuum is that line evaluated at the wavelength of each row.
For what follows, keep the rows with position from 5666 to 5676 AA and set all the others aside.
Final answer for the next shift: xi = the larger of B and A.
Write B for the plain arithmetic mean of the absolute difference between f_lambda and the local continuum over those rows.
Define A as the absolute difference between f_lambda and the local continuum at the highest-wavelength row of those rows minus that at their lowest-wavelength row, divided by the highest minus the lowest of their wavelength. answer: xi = 0.041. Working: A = 0.0026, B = 0.041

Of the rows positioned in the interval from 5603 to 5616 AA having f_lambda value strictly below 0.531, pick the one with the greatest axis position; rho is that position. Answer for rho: 5614.5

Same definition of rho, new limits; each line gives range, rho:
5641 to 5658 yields 5657.0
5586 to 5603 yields 5602.0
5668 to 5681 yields 5679.5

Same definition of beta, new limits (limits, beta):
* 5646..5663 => 5662.0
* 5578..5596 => 5579.5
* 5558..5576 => 5569.5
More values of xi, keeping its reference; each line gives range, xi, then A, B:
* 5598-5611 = 0.102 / -0.0078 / 0.102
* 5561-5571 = 0.046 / 0.0045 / 0.046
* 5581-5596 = 0.046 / 0.0073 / 0.046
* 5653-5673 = 0.029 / 0.0004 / 0.029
